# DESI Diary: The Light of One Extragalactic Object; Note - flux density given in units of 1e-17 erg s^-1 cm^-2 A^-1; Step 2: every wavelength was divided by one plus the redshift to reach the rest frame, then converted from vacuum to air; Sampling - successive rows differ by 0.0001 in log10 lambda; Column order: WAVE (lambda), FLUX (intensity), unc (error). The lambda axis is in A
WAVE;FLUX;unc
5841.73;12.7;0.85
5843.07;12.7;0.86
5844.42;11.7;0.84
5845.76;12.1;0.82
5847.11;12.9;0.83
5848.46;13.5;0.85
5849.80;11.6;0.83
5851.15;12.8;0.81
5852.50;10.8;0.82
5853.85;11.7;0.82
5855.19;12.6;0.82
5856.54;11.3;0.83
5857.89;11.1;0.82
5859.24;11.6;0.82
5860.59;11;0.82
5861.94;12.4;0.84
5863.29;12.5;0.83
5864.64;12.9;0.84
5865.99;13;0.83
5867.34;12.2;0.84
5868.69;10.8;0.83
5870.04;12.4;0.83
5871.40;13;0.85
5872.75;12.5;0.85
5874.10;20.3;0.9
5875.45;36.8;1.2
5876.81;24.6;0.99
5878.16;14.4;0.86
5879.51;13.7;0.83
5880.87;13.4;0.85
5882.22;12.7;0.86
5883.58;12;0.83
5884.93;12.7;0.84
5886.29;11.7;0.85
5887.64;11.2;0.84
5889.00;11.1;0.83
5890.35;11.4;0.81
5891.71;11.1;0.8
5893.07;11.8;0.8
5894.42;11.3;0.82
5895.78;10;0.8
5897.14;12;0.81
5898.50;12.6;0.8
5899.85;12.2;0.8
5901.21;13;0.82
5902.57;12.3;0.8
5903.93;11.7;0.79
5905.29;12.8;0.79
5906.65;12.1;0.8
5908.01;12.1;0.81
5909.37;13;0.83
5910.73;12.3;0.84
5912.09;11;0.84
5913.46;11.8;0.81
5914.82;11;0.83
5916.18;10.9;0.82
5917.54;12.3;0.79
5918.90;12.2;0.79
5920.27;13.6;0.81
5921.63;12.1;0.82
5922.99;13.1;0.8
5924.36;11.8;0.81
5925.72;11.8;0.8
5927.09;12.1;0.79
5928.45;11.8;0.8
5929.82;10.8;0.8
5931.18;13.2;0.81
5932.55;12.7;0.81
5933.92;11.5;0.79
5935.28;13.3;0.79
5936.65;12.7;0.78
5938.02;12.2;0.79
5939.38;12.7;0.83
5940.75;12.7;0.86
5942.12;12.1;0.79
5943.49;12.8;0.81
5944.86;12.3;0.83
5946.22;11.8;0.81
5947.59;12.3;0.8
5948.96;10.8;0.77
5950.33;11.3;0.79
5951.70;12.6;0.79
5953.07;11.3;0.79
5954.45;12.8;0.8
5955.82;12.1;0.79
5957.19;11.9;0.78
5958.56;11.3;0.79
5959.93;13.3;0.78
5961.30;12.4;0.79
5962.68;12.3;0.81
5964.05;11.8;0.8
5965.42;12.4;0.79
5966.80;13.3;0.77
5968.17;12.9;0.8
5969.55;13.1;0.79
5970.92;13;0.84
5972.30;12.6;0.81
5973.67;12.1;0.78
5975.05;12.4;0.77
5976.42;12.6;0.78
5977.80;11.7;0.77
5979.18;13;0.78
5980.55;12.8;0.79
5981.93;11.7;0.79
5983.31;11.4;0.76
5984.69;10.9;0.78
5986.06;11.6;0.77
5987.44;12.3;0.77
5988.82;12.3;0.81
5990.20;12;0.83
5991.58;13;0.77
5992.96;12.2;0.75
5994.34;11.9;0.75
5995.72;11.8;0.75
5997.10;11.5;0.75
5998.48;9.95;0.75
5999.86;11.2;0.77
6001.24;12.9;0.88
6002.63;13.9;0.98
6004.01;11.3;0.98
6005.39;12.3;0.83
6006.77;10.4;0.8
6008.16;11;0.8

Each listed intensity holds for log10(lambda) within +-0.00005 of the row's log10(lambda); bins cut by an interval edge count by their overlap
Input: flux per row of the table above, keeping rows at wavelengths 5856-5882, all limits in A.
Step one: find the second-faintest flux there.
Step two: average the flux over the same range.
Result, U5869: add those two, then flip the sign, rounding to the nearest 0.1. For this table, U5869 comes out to -25.7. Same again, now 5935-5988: -23.2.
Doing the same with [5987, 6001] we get -23.0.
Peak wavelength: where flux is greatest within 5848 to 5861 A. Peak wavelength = 5848.46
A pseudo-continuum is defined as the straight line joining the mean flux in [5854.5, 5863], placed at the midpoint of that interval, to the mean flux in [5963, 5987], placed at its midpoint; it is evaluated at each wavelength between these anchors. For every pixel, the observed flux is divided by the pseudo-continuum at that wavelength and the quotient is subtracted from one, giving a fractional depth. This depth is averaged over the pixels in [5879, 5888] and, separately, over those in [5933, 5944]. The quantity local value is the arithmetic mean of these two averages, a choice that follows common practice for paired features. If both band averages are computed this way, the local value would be -0.04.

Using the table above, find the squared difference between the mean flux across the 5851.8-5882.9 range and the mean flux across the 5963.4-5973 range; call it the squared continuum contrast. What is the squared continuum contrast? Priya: 2.3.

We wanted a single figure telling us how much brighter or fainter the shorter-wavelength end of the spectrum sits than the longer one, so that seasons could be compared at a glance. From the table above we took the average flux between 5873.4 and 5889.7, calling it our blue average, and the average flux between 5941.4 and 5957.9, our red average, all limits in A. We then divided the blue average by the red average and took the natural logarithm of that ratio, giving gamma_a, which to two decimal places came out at 0.30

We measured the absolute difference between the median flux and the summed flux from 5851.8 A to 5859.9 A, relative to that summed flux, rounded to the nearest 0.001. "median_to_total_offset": 0.834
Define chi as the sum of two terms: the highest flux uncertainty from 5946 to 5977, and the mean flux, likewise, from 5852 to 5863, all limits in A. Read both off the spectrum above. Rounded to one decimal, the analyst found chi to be 12.4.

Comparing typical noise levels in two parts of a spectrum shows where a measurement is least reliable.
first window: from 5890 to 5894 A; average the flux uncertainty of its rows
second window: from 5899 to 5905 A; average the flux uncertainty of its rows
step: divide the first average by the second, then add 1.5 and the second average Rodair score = 3.30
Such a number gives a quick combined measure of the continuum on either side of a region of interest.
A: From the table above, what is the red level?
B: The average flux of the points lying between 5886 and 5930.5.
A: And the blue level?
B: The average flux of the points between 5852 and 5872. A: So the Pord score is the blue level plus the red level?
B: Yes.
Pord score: 23.8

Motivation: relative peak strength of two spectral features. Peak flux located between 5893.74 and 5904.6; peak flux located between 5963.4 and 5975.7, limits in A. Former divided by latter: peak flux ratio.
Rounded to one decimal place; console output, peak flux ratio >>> 1.0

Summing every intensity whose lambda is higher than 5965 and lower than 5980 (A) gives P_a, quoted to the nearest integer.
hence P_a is 139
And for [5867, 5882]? 184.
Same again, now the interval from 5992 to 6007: 129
